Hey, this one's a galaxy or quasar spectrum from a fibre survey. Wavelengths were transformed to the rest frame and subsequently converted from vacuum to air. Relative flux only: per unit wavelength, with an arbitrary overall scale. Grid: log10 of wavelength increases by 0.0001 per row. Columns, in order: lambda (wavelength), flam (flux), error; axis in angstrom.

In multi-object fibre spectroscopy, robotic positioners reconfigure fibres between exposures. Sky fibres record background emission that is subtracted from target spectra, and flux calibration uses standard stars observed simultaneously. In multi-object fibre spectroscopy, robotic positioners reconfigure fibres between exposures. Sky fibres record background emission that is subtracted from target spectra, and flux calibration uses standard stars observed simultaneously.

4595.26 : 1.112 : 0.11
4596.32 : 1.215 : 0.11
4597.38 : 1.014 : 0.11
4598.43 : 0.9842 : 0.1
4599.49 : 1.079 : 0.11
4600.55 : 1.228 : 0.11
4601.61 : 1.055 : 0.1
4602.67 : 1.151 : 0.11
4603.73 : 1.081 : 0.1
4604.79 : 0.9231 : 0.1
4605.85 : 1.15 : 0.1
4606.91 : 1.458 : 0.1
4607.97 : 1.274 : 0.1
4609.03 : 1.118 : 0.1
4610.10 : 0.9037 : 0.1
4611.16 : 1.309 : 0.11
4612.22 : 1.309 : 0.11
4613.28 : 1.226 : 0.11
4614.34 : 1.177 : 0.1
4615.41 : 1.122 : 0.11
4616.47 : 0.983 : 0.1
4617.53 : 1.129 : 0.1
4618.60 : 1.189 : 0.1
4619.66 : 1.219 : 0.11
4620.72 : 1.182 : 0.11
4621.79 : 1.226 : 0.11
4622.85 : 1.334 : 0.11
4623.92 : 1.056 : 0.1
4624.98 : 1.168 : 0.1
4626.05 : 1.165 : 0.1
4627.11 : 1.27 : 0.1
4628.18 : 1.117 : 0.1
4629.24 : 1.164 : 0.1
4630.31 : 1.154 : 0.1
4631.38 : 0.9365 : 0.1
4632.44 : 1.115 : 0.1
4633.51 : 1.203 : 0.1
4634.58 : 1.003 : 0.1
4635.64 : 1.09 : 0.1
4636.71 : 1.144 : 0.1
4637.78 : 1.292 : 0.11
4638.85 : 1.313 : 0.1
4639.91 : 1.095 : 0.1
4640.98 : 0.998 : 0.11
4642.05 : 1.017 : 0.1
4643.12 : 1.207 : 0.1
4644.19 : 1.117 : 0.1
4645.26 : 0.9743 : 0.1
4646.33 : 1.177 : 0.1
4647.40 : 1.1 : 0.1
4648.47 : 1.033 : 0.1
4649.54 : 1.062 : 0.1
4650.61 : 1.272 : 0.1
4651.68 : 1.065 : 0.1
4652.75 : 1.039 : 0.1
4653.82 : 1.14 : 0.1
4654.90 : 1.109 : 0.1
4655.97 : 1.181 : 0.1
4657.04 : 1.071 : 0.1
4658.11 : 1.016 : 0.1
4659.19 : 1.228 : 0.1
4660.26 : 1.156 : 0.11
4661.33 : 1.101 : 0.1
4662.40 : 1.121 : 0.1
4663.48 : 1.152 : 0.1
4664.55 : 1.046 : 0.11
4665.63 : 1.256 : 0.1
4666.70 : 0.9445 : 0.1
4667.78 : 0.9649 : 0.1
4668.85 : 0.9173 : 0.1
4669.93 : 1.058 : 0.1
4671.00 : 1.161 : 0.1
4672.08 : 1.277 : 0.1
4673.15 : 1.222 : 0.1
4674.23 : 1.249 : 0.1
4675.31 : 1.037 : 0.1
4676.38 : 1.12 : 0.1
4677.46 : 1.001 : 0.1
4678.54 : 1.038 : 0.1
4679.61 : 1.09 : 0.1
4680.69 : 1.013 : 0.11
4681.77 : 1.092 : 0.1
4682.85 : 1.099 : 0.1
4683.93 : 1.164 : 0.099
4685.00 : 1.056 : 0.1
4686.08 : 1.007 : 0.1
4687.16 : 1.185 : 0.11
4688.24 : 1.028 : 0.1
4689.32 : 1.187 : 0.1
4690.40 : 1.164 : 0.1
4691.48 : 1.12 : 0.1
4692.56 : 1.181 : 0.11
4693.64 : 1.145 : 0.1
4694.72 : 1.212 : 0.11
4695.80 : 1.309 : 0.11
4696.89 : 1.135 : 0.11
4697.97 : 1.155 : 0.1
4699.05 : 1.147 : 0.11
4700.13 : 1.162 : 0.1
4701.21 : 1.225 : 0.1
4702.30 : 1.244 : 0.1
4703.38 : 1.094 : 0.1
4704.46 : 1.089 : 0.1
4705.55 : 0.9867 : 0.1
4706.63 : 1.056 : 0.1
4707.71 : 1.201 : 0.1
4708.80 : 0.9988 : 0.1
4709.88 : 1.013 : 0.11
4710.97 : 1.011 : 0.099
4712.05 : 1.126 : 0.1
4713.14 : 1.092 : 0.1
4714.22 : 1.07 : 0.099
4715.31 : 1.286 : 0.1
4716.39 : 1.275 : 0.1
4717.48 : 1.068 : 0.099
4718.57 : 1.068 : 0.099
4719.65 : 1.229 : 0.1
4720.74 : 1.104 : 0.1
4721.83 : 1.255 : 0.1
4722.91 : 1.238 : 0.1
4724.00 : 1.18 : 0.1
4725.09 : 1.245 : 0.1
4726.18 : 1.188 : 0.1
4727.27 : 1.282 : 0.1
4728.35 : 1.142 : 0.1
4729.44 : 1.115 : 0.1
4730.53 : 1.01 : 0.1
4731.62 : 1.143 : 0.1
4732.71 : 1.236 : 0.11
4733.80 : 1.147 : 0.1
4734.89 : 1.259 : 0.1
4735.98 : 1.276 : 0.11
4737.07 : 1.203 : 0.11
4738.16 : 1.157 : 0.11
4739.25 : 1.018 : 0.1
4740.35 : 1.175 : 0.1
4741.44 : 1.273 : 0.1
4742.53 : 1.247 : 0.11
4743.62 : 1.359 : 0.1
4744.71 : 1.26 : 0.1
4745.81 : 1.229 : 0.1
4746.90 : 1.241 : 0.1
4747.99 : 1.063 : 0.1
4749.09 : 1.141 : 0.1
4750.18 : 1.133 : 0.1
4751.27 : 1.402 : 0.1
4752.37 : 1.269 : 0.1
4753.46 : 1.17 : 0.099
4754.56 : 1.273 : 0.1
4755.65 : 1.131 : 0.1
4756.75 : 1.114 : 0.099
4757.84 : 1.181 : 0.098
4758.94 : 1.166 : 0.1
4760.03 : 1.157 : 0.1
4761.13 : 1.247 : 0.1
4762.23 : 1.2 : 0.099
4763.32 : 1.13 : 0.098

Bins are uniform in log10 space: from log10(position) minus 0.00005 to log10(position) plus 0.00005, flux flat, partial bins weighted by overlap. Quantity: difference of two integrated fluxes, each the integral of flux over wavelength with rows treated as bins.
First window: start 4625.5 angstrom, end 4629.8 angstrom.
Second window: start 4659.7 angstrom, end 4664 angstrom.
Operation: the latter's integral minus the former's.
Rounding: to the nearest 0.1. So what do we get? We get -0.2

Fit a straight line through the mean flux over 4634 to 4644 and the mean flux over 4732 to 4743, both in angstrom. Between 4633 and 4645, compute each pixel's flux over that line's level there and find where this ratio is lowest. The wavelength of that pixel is 4640.98 angstrom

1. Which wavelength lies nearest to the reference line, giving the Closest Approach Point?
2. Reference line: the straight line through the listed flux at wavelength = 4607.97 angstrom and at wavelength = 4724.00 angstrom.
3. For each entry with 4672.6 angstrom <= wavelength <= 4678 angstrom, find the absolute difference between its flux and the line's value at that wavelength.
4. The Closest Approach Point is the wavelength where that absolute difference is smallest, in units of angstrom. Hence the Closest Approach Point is 4673.15 angstrom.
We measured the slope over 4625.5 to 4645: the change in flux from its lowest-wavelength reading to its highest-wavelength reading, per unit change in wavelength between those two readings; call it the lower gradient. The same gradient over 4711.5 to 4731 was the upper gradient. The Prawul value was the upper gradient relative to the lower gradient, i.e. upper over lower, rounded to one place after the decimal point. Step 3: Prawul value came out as 2.4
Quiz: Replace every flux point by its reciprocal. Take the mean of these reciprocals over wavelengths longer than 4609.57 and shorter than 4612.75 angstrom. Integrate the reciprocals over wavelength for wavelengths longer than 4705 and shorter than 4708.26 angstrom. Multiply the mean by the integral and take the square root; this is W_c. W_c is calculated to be 1.63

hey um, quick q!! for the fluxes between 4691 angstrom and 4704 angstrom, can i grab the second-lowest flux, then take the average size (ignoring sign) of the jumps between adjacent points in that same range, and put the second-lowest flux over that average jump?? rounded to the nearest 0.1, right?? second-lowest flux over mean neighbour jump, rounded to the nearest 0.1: 17.4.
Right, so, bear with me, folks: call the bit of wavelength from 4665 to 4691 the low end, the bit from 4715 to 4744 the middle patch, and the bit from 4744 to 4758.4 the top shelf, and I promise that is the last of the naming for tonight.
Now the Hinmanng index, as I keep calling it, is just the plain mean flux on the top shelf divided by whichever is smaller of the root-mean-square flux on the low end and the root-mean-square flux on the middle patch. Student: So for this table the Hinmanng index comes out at 1.09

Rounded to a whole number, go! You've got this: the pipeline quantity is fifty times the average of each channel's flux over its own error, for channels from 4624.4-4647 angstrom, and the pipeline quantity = 560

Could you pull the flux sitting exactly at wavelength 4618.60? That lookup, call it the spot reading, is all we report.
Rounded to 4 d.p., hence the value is 1.1890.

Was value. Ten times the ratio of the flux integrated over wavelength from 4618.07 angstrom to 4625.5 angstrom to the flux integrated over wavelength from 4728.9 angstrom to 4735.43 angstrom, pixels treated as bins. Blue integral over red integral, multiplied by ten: 12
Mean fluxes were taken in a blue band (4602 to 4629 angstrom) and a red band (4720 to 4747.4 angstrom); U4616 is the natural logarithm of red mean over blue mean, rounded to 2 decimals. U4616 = 0.03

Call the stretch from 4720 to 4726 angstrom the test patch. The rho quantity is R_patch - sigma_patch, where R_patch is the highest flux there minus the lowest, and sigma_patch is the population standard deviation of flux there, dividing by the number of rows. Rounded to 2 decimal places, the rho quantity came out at 0.09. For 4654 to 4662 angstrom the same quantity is 0.15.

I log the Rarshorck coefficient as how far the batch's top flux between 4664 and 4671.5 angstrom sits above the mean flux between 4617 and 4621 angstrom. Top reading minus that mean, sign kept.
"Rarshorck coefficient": 0.076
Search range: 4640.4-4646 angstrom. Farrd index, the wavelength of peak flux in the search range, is 4643.12 angstrom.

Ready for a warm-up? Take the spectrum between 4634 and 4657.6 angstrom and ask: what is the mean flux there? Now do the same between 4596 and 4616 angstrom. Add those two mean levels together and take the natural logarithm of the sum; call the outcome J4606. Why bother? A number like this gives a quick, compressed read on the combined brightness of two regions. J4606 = 0.815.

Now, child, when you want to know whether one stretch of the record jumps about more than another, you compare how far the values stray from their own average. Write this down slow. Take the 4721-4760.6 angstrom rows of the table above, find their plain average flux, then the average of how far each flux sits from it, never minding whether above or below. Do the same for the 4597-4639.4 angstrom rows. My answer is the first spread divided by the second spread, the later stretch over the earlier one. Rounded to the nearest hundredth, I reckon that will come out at 0.72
